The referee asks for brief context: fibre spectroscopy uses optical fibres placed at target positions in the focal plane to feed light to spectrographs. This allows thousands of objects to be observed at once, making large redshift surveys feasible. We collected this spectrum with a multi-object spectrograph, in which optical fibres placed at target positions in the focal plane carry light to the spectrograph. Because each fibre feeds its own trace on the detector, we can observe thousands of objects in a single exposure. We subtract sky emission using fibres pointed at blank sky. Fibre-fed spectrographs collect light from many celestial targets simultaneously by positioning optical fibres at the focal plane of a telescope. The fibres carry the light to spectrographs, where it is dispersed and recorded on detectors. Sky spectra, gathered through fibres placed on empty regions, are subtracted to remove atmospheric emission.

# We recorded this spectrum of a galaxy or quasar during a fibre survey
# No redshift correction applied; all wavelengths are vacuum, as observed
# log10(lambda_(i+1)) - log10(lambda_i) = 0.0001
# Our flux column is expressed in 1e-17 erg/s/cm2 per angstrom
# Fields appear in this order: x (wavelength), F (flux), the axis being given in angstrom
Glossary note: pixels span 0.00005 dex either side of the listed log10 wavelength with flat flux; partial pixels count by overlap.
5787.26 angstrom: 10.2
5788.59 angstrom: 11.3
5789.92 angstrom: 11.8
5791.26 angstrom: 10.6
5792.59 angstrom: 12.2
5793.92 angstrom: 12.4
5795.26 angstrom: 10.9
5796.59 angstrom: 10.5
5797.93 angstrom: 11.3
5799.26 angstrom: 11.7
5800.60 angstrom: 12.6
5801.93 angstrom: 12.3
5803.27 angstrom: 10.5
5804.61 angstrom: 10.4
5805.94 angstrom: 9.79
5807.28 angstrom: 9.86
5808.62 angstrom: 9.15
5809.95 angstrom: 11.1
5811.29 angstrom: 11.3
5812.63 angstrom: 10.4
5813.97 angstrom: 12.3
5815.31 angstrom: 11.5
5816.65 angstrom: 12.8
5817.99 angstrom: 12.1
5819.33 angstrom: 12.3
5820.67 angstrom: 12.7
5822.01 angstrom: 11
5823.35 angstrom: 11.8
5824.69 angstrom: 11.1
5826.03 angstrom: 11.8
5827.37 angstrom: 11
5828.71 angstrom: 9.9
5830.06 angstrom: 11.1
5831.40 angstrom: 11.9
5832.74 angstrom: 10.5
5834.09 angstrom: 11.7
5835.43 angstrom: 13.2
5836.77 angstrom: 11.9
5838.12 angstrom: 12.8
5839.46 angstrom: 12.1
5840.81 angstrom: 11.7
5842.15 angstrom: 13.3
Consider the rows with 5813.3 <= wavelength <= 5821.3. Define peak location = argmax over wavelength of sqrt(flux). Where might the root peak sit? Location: 5816.65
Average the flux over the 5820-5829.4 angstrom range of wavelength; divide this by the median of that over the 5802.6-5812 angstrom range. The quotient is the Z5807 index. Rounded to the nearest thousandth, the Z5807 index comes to 1.089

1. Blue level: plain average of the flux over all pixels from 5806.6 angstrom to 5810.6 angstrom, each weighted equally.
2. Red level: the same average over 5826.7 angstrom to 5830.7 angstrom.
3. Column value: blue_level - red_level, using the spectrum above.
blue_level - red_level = -0.6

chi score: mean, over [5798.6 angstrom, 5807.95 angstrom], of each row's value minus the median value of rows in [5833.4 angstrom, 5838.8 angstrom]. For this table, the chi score -1.3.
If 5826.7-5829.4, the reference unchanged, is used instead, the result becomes -1.9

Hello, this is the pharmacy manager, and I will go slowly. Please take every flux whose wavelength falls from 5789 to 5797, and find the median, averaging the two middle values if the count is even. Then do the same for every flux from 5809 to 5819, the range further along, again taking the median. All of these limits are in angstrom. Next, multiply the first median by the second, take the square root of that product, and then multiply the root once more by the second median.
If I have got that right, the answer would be 131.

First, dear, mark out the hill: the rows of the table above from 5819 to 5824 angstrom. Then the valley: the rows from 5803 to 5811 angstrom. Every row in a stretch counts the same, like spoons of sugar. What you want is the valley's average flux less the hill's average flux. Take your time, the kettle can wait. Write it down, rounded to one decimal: -1.8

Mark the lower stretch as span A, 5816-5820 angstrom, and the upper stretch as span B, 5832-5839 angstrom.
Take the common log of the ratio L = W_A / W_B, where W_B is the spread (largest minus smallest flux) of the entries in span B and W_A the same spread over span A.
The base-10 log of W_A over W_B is -0.59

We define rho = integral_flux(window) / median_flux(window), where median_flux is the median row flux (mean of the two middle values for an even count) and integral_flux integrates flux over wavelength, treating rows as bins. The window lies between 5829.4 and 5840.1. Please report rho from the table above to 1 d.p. 10.7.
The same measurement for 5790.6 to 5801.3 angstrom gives 10.7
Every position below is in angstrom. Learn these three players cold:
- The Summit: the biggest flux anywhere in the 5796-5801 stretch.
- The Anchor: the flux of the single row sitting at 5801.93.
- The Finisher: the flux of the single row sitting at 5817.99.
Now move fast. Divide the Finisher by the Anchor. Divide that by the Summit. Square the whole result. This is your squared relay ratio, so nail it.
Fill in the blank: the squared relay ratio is 0.0061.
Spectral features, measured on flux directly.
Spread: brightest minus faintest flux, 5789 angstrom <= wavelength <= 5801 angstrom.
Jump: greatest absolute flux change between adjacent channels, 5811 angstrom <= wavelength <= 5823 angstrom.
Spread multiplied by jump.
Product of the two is 4.0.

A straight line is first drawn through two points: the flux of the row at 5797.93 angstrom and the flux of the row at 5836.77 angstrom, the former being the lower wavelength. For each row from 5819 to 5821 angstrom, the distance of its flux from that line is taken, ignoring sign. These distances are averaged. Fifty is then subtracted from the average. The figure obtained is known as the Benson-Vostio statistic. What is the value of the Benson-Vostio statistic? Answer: -49.14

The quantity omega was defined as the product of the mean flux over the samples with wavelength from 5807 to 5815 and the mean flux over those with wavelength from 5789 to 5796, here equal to 124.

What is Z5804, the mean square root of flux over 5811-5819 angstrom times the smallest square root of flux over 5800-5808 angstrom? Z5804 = 10.7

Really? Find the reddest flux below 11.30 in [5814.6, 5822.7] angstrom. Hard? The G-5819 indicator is 5822.01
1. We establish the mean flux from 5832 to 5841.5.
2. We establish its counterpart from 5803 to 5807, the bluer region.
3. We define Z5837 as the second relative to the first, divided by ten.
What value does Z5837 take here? 0.085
